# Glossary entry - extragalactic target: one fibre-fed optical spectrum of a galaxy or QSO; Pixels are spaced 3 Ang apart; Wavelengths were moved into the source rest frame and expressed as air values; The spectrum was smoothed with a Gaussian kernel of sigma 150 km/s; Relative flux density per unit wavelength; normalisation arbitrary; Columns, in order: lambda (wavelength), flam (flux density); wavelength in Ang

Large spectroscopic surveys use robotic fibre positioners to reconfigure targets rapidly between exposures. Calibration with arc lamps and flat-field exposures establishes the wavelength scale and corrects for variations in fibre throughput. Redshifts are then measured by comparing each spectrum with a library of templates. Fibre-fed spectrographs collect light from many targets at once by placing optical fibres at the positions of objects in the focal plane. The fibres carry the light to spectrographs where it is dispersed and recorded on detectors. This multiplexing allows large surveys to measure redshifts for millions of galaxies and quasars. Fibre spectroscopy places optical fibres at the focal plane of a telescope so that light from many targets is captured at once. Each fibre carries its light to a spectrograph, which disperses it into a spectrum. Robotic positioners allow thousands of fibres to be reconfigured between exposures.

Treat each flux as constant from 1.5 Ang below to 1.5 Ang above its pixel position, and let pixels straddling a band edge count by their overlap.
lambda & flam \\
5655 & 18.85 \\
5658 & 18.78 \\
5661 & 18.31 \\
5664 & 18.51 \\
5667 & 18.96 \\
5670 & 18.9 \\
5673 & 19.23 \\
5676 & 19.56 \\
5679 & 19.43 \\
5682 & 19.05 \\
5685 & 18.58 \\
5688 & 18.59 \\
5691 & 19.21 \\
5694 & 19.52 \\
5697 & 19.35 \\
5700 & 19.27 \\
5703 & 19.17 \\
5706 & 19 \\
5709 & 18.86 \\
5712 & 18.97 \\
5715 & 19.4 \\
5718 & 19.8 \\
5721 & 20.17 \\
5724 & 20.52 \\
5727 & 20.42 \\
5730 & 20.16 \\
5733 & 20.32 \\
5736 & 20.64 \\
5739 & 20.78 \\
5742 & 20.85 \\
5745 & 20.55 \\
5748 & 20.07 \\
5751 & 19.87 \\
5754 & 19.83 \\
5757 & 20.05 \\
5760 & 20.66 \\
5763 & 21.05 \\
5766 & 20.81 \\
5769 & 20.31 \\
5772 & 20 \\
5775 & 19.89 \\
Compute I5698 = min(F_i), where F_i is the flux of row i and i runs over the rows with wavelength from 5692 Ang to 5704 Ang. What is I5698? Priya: 19.17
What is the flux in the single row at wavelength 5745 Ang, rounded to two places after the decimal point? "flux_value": 20.55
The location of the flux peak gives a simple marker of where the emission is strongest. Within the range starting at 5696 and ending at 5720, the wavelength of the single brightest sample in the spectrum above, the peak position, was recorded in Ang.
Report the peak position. 5718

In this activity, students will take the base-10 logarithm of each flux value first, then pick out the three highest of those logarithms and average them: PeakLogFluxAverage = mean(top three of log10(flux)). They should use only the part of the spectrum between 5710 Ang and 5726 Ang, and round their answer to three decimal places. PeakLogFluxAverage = 1.305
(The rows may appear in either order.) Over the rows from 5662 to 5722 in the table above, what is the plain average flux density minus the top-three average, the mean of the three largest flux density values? -0.7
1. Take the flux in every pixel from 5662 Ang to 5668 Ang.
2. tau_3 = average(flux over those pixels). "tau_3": 18.7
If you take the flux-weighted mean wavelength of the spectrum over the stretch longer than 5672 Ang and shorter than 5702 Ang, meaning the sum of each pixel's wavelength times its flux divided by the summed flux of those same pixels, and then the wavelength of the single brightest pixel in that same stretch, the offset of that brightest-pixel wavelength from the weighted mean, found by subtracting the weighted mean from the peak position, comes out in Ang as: -10.5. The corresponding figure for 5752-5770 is 1.4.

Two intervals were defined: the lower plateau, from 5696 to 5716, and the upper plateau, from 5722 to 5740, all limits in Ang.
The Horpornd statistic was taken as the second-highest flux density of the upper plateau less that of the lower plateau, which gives 1.3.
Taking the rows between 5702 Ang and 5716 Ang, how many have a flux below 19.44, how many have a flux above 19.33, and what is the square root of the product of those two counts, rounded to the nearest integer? 2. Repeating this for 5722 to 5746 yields 0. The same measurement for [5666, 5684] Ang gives 3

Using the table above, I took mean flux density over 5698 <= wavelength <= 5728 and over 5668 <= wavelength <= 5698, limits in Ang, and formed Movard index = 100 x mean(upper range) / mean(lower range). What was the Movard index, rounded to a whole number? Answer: 102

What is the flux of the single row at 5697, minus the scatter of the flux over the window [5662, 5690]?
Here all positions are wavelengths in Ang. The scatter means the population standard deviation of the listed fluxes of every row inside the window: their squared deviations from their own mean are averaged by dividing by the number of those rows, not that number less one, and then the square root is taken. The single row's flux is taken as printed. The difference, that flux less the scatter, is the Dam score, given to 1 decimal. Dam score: 19.0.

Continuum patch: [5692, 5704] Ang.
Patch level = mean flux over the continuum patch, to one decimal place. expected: 19.3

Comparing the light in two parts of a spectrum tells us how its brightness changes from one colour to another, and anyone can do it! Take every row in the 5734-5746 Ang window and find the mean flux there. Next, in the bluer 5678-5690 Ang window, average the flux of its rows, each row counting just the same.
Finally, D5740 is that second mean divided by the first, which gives 0.91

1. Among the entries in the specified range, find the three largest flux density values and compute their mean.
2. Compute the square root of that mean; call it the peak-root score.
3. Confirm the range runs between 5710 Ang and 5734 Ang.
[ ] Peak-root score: 4.52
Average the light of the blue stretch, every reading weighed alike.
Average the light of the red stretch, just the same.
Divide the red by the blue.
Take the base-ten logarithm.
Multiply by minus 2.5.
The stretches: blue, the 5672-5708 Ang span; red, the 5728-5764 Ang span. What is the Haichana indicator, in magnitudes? -0.068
